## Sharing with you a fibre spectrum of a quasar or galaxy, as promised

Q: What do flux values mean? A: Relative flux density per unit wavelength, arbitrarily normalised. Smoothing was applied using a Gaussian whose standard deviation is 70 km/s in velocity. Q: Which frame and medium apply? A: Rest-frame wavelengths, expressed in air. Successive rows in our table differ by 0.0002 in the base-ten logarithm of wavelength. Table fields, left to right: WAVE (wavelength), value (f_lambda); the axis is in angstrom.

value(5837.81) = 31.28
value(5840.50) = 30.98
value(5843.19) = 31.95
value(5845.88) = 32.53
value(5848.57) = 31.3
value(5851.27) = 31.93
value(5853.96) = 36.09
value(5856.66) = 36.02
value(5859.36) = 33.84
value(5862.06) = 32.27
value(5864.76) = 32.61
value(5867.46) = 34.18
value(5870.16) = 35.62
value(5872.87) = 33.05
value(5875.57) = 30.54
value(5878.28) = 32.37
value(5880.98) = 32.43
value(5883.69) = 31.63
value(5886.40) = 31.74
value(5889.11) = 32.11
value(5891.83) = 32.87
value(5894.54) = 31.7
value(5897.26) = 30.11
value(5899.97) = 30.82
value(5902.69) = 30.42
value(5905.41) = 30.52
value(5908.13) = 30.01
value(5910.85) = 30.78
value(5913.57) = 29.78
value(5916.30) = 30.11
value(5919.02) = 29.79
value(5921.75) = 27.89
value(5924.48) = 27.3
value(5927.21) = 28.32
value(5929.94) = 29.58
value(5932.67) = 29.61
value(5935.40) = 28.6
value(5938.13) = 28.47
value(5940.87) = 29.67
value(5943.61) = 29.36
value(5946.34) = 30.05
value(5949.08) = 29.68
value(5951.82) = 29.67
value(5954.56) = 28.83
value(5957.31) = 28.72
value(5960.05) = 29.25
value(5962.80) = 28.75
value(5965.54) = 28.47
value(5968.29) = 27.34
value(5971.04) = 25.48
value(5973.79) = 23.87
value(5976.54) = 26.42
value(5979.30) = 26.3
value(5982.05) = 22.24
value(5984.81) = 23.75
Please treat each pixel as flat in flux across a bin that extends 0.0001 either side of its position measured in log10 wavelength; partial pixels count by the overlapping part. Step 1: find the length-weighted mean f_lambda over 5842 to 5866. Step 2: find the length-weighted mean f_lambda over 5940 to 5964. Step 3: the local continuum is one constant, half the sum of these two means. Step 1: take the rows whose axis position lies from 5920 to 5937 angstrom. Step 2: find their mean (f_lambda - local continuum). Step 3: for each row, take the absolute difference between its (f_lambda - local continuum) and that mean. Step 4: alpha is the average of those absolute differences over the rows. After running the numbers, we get 0.71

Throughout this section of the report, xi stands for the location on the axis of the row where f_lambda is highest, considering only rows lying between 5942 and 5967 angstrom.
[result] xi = 5946.34 angstrom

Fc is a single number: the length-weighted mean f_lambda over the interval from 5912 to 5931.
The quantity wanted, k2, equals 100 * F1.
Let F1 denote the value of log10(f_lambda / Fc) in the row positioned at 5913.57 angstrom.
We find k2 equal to 1.2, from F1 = 0.012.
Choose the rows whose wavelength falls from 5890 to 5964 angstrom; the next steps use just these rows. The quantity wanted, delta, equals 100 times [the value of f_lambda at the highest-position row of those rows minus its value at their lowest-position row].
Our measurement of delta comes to -412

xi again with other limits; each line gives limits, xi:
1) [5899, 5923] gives 5899.97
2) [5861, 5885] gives 5870.16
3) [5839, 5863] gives 5853.96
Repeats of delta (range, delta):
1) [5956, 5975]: -485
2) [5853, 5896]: -439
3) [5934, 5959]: 12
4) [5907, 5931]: -43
